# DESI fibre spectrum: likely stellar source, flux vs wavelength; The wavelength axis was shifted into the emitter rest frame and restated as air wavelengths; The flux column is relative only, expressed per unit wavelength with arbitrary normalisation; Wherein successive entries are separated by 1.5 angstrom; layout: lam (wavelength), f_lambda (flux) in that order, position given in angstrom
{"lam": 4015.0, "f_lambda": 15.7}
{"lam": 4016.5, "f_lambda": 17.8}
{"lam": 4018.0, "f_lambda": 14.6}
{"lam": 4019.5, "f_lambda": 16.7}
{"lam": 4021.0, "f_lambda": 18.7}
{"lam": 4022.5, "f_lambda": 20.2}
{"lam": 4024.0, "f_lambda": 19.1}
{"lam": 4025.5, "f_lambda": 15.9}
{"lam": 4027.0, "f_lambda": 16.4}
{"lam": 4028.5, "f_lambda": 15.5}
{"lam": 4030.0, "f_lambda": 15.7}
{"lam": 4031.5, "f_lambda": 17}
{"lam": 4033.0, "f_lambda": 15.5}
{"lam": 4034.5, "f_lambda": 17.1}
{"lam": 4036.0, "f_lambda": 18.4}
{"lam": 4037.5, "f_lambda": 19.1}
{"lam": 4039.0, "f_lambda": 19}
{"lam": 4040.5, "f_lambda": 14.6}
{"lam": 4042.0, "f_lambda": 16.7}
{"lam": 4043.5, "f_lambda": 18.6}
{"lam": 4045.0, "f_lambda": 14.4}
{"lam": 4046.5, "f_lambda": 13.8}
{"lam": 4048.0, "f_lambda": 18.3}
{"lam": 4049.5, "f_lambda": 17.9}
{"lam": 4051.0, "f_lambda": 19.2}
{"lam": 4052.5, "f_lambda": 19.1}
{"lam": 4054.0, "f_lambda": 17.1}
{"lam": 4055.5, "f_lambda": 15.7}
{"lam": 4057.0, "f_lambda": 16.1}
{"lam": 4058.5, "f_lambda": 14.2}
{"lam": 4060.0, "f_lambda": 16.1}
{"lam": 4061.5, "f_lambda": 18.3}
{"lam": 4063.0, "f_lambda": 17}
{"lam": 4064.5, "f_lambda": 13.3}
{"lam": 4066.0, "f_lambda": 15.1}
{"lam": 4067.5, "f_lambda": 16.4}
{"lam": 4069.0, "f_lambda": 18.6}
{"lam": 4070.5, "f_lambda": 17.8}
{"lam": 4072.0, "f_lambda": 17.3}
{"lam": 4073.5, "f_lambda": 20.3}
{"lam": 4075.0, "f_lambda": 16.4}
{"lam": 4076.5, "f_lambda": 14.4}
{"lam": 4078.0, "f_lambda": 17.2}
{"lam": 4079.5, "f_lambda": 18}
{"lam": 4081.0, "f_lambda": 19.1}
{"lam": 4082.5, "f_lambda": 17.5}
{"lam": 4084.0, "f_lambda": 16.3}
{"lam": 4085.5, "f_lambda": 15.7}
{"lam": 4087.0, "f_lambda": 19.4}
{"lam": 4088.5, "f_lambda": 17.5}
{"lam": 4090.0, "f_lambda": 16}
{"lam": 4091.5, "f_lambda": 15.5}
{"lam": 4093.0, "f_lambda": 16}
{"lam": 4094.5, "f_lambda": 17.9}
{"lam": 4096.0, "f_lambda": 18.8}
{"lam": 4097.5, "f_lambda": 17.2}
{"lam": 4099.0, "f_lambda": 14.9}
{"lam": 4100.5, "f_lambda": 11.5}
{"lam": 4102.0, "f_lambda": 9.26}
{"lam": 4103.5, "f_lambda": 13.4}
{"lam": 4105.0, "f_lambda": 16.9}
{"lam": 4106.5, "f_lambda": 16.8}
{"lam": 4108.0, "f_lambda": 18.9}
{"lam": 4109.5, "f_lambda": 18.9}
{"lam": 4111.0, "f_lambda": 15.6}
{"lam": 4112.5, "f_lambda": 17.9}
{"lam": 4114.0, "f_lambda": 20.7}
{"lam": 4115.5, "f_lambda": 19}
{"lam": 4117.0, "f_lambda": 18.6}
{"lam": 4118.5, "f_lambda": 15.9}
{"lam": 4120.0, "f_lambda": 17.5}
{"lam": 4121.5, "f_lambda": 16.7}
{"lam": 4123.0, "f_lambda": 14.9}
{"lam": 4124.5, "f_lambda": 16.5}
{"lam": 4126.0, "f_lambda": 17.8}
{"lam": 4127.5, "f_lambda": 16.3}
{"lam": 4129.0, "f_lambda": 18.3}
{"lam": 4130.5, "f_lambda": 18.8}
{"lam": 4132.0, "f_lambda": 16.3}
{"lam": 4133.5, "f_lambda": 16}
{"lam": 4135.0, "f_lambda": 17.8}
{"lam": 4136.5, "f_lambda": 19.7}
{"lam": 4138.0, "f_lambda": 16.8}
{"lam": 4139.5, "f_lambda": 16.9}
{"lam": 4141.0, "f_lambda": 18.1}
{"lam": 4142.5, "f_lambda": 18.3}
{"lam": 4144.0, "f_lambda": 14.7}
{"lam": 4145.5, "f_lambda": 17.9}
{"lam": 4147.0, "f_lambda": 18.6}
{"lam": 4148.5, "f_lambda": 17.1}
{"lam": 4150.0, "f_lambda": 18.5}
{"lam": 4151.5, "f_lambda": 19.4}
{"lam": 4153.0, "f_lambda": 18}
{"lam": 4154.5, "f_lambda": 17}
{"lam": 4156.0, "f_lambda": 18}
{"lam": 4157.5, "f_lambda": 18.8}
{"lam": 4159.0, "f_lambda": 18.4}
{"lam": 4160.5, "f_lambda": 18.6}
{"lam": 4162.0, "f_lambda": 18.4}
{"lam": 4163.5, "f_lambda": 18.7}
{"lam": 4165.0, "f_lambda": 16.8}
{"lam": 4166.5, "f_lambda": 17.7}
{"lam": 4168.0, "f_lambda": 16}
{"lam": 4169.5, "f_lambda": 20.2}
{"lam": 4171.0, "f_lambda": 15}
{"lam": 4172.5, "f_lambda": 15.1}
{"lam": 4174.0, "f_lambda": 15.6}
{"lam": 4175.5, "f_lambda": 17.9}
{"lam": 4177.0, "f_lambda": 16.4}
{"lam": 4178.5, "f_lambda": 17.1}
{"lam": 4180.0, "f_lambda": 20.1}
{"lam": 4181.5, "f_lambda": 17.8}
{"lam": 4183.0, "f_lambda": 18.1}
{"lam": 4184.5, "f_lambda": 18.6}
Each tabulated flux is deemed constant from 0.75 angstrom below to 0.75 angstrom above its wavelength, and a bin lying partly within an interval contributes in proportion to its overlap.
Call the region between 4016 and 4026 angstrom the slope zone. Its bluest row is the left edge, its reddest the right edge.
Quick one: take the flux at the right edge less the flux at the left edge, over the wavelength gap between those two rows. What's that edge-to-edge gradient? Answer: -0.21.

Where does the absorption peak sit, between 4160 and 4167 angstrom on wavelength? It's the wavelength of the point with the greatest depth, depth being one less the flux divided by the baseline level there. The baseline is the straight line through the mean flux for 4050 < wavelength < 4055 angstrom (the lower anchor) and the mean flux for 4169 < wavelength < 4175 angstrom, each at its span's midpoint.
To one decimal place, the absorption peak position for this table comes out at 4165.0 angstrom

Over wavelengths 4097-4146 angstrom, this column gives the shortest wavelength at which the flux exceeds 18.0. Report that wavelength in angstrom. 4108.0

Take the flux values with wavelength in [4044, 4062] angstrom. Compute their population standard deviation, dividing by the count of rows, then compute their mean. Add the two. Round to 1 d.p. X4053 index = 18.5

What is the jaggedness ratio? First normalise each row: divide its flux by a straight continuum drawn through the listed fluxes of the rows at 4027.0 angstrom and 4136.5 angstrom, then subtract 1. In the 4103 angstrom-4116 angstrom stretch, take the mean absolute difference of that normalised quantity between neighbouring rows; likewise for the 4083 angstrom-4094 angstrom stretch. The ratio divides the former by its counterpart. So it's 1.3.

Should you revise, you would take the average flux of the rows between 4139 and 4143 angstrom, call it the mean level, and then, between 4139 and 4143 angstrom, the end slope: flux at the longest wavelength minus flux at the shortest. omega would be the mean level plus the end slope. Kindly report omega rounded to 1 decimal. 19.2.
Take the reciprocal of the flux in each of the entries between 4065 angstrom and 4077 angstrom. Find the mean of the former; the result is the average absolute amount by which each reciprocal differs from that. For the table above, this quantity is 0.0051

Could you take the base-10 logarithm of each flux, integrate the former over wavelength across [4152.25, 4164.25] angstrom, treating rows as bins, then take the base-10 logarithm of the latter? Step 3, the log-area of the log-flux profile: 1.18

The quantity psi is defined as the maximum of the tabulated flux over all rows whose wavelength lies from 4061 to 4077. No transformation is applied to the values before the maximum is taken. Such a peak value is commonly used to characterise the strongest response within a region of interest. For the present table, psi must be 20.3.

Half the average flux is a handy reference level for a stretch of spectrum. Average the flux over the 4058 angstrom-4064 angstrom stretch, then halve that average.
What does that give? 8.2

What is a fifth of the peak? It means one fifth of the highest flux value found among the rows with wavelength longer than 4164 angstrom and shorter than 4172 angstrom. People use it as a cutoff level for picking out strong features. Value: 4.04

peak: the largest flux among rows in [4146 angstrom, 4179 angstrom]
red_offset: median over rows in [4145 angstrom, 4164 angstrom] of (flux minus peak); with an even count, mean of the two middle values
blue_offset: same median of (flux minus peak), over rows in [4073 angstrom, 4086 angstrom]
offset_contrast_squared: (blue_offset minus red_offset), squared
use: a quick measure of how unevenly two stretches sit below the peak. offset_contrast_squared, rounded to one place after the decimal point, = 1.4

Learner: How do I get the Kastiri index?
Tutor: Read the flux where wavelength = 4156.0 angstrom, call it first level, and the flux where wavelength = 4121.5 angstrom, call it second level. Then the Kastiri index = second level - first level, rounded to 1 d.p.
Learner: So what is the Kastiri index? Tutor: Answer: -1.3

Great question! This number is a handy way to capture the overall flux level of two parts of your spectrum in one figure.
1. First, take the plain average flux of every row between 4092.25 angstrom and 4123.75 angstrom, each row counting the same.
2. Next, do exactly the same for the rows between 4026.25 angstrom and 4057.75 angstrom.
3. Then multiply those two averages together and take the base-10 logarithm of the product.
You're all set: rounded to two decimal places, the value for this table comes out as 2.45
